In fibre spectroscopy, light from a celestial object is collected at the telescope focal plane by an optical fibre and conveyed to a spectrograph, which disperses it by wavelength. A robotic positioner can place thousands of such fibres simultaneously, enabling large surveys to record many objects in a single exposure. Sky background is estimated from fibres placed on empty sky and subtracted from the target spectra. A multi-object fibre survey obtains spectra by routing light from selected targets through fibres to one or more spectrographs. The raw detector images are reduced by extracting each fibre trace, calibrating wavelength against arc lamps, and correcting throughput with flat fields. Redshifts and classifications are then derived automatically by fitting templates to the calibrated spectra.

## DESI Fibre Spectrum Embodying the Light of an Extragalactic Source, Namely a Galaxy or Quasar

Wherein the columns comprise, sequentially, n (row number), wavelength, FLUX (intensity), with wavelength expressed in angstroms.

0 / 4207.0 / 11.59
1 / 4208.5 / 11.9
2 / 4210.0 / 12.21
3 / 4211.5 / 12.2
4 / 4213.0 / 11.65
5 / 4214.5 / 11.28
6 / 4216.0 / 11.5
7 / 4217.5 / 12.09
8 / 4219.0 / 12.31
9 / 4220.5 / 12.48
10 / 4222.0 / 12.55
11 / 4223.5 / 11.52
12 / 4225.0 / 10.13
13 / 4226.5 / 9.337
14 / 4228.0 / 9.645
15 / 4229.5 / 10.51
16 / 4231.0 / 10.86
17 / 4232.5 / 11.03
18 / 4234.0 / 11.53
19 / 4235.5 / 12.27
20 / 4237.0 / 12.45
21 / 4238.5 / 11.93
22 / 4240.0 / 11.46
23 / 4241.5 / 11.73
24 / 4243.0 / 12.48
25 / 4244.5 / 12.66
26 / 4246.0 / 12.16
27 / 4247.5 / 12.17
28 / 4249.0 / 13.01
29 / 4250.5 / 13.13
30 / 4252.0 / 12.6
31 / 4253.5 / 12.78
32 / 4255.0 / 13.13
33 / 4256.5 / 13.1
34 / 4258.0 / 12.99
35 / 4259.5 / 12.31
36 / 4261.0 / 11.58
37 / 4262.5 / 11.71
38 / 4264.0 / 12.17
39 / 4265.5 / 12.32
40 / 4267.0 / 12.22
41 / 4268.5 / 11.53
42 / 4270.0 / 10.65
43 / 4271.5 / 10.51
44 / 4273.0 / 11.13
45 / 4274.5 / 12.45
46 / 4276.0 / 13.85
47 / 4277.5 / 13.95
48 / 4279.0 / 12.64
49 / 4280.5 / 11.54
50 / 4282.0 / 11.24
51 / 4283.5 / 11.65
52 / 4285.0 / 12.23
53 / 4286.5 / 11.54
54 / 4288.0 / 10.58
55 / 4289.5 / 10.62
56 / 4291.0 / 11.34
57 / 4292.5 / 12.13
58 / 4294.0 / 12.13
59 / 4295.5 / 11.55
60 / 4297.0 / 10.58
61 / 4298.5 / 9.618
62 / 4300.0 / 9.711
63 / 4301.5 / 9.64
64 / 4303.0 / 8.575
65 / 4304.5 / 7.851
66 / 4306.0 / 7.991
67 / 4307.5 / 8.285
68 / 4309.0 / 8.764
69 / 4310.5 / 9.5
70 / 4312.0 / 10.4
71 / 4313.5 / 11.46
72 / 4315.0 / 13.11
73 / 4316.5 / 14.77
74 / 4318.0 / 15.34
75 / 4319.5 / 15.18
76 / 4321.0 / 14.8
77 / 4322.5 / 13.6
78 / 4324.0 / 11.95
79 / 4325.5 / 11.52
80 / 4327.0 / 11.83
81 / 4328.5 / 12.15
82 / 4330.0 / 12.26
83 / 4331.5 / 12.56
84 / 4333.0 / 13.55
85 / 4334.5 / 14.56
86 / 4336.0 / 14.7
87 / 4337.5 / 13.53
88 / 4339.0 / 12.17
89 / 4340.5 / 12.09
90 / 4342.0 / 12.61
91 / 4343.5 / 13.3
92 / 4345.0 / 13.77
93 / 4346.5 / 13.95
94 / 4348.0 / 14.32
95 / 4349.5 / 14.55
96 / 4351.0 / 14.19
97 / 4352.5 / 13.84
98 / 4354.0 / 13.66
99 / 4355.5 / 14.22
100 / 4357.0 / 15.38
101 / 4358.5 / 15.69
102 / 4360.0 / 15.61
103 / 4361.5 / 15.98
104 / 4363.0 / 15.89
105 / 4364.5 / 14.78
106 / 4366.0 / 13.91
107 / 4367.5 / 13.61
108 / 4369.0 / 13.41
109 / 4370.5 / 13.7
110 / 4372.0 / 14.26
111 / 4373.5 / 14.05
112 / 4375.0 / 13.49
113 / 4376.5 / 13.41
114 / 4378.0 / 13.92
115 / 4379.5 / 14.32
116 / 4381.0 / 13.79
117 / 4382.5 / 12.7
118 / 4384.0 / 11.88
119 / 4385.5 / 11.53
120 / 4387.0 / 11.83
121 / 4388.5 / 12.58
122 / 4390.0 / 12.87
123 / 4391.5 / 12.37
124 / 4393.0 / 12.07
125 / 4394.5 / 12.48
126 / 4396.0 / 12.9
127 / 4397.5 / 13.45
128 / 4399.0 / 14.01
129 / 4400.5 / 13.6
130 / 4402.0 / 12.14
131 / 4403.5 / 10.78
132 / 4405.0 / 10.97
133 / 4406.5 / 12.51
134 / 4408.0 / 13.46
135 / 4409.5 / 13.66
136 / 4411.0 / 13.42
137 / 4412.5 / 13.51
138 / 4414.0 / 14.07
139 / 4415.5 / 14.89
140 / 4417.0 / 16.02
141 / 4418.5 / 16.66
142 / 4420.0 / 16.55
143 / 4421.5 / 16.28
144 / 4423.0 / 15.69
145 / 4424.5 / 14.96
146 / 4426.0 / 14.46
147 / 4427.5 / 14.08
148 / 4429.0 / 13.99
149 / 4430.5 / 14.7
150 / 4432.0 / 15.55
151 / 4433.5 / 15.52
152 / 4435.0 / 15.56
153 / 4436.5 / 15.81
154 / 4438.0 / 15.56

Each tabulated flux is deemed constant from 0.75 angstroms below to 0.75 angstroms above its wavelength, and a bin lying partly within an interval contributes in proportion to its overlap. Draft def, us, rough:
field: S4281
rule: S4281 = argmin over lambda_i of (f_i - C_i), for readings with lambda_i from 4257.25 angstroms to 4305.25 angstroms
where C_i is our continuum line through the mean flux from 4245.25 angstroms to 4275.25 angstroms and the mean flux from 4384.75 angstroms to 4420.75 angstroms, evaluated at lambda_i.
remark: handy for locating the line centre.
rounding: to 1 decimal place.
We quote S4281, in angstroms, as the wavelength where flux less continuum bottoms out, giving 4304.5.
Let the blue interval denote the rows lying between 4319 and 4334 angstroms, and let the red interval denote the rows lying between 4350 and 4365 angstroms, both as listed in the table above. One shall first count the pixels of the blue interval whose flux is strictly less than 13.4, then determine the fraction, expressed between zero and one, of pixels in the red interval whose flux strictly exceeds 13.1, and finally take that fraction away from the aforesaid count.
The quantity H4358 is 5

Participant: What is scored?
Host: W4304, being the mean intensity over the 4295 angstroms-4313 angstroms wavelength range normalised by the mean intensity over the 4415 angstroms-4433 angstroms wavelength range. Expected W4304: 0.61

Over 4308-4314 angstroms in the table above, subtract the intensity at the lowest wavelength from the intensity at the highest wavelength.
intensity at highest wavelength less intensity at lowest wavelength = 2.7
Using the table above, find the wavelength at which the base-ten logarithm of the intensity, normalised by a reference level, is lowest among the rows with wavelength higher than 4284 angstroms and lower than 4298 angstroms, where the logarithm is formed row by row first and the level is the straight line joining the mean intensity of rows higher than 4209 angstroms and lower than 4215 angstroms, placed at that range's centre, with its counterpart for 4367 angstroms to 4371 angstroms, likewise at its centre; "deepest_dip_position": 4297.0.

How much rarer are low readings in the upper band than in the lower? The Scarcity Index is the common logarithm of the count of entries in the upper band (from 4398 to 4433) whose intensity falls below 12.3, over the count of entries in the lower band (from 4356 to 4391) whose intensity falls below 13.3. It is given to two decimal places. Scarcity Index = -0.30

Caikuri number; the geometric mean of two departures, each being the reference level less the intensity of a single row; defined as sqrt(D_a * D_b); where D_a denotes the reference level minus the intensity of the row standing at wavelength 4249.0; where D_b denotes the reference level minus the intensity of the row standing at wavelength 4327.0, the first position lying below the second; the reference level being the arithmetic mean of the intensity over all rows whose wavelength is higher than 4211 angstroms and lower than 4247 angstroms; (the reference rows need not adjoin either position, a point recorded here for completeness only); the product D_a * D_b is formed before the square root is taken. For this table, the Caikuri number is 0.61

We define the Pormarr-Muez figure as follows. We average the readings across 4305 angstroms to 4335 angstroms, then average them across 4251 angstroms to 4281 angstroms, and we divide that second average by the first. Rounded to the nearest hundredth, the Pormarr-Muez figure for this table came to 1.01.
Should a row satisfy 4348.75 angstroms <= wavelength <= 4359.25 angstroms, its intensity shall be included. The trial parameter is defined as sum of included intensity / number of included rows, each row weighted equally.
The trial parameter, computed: 14.5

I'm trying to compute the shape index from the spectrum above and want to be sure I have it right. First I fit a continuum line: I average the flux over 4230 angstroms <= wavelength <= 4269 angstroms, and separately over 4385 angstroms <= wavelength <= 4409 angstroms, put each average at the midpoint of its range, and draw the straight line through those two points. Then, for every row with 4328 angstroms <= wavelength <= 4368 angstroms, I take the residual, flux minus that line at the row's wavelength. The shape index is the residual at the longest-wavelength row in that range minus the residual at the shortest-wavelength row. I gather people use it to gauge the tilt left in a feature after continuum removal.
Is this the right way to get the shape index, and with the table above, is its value 1.4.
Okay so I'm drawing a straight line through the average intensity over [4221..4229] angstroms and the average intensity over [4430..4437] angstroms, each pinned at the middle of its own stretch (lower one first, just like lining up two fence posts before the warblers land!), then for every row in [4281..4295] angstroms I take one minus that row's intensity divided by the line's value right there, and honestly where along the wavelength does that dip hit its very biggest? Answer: 4288.0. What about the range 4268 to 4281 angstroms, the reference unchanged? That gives 4271.5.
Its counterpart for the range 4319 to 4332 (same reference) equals 4325.5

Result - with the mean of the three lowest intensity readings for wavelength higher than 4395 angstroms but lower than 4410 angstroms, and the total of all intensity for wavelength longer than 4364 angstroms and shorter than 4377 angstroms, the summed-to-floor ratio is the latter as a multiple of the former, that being 11.0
